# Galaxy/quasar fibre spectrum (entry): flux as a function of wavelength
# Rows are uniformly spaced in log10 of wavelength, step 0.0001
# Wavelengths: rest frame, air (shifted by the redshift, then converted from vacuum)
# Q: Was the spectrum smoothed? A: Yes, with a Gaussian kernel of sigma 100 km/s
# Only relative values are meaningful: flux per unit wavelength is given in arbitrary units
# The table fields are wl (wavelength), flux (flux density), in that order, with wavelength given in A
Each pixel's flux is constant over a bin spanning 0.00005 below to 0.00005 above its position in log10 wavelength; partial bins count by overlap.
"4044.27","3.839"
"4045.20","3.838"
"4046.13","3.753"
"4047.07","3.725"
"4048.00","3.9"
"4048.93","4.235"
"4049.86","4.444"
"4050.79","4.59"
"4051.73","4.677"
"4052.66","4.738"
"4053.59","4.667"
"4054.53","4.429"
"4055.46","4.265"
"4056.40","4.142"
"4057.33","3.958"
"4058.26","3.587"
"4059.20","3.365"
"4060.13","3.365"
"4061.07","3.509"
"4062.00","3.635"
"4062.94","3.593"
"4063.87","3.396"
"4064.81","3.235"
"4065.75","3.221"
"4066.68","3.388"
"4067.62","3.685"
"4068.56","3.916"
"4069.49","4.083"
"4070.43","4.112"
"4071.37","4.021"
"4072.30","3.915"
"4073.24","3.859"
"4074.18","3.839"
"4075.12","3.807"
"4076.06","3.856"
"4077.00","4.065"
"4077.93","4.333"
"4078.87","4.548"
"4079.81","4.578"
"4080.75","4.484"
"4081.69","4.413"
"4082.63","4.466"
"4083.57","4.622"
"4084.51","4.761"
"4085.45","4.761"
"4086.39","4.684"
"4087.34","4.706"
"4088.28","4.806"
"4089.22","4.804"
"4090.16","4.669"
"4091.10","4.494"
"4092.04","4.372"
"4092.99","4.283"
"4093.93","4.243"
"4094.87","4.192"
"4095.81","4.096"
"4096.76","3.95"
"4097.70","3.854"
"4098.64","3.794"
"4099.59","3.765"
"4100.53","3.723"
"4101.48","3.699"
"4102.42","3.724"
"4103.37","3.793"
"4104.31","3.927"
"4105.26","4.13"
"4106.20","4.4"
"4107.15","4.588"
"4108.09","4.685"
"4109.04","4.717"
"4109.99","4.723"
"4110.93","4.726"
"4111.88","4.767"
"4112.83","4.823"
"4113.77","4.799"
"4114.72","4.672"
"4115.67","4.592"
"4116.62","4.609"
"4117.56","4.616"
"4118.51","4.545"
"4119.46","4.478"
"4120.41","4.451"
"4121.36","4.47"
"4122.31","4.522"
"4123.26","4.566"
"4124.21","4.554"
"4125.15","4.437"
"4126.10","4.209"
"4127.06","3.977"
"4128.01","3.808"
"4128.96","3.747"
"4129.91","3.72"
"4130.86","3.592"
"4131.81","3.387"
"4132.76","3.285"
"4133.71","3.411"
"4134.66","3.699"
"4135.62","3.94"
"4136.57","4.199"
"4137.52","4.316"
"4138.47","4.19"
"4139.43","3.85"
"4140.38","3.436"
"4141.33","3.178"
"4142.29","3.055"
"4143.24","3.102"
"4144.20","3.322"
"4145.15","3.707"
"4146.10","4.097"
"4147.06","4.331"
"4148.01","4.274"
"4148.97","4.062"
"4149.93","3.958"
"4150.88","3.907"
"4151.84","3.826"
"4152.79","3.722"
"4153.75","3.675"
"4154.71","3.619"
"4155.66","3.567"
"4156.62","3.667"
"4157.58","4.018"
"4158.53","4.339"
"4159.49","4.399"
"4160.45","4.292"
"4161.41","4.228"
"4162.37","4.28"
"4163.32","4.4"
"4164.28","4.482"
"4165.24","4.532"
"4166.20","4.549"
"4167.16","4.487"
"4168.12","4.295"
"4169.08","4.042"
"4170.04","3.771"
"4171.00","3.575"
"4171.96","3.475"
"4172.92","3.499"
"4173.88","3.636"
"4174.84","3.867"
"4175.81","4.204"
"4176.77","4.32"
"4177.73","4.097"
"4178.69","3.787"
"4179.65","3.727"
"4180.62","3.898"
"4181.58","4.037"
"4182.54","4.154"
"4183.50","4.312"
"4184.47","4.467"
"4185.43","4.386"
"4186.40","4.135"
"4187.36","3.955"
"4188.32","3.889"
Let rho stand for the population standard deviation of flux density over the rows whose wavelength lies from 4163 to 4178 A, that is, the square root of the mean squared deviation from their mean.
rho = 0.38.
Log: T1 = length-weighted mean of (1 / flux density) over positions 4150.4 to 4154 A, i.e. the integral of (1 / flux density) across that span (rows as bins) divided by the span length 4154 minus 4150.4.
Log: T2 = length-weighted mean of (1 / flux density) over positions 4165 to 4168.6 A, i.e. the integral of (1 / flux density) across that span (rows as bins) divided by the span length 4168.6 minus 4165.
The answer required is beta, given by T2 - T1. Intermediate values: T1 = 0.264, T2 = 0.224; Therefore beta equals -0.040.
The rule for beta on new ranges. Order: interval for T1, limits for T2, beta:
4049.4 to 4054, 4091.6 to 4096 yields 0.019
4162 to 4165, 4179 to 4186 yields 0.015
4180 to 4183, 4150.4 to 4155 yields 0.017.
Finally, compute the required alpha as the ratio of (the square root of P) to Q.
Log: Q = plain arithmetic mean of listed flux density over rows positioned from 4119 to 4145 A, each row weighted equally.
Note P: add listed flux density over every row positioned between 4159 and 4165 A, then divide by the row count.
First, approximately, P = 4.35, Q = 3.89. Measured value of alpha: 0.537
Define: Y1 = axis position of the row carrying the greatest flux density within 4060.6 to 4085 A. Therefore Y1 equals 4084.51 A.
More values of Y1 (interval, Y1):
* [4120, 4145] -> 4123.26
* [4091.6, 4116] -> 4112.83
